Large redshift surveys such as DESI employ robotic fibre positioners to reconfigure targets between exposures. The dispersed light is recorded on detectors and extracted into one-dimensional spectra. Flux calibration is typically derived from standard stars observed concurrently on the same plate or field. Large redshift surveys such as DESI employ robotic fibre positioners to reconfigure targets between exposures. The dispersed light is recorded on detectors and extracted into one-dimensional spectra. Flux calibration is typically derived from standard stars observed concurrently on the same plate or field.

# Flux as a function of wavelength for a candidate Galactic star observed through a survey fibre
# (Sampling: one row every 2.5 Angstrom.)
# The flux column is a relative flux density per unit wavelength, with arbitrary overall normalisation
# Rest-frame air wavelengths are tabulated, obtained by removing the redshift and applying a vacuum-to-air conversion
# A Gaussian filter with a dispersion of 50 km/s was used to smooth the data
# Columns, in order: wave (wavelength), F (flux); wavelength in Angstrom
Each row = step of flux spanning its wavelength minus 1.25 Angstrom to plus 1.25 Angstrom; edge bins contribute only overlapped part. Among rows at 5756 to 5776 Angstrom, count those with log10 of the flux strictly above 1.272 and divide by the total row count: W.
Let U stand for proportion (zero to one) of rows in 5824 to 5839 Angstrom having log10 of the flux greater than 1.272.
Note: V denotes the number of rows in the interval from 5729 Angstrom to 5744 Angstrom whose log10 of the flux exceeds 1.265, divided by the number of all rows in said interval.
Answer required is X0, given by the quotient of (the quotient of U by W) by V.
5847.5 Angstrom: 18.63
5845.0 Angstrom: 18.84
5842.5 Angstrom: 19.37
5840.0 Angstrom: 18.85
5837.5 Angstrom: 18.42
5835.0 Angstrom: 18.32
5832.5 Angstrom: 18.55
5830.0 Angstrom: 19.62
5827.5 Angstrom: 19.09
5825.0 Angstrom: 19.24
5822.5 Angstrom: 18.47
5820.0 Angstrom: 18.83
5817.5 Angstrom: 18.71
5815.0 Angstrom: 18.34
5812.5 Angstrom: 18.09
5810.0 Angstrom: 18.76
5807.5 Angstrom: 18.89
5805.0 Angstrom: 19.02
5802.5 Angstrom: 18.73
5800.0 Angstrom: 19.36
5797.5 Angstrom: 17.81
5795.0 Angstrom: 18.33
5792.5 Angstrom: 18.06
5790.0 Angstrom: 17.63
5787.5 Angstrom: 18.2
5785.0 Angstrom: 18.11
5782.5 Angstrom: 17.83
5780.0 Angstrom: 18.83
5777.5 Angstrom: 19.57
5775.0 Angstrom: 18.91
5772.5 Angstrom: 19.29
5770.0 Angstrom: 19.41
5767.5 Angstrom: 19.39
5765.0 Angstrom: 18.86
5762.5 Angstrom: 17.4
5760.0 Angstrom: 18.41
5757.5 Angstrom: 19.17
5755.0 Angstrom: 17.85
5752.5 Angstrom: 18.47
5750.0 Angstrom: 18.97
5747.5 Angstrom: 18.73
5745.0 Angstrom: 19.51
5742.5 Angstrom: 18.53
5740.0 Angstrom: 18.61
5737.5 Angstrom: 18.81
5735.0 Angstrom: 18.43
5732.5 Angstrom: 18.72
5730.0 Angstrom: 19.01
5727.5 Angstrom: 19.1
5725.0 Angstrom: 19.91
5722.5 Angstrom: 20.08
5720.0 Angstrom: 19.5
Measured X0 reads 0.7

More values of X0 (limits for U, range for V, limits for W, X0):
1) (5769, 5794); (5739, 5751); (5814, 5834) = 0.8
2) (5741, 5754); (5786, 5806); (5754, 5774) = 2.6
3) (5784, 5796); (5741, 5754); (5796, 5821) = 0.0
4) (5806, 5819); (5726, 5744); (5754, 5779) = 0.9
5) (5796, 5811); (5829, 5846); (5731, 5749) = 1.7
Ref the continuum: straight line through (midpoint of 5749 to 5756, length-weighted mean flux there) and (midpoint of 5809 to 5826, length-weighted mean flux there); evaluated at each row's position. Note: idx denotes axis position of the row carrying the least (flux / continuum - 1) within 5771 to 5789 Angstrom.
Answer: 5782.5 Angstrom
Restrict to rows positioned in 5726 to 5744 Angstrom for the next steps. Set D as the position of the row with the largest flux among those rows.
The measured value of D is 5727.5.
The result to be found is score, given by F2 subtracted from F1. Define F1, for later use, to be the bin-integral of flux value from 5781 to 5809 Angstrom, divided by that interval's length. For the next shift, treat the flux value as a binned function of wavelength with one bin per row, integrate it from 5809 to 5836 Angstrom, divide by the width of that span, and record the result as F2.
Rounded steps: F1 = 18.4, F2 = 18.7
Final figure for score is -0.4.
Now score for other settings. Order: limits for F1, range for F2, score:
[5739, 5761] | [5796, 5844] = -0.1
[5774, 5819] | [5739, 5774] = -0.2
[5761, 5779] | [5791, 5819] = 0.4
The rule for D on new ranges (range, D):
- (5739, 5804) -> 5777.5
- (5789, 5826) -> 5800.0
